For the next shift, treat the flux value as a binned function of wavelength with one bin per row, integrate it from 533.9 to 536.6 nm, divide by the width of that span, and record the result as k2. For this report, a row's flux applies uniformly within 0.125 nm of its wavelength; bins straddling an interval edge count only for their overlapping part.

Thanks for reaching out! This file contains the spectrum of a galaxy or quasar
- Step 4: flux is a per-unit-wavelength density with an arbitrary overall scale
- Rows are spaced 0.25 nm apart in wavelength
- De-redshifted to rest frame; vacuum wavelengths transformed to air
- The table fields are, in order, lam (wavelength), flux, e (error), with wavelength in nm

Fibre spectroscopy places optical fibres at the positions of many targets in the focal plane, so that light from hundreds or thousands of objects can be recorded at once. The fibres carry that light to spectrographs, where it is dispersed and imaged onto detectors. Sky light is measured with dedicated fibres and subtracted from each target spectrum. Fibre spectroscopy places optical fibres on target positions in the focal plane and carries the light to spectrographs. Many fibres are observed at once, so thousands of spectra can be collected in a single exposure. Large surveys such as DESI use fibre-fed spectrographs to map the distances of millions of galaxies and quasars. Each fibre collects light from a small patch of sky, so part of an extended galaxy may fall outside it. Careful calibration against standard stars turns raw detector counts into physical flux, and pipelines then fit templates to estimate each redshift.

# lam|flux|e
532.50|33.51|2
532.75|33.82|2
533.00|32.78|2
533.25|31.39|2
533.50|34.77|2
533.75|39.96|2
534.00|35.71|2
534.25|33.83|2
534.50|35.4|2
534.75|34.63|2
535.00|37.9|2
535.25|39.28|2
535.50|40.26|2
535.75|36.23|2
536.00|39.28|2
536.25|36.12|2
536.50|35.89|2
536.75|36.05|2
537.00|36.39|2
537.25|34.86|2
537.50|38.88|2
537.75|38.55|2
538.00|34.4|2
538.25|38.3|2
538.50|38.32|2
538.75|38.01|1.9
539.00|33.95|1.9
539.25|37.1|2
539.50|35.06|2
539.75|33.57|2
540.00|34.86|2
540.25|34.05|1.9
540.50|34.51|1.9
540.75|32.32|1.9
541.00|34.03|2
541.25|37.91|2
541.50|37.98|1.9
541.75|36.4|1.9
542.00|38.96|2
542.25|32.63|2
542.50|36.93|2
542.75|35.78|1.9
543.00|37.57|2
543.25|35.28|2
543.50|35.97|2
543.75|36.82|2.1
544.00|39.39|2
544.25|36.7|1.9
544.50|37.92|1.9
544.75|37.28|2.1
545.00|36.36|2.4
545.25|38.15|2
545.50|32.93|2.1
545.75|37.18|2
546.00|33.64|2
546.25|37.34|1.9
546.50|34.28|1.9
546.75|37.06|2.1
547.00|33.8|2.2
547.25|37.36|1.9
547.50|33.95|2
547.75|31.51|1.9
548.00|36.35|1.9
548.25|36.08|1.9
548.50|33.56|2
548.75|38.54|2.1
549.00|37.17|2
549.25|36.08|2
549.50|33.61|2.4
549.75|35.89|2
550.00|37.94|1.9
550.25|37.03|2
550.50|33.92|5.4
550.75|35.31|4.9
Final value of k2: 36.8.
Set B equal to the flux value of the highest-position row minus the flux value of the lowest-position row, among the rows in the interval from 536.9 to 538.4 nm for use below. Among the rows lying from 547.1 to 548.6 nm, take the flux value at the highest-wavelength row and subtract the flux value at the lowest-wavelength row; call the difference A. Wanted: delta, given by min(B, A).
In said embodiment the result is -3.8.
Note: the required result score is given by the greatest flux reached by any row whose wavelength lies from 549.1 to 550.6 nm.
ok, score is 37.94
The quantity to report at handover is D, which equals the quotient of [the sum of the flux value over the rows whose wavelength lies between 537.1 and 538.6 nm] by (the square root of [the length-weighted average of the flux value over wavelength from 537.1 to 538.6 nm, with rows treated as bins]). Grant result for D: 36.6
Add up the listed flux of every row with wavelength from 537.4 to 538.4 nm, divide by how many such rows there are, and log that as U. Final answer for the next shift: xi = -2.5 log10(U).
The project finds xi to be -3.94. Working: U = 37.5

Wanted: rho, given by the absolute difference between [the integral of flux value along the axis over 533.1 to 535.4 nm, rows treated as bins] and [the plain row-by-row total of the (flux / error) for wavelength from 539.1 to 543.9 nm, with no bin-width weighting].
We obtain 261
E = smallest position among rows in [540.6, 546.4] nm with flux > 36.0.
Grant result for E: 541.25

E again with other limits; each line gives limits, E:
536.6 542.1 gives 536.75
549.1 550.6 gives 549.25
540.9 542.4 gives 541.25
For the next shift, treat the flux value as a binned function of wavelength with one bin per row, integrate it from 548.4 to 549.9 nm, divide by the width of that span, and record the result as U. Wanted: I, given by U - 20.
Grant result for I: 15.9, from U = 35.9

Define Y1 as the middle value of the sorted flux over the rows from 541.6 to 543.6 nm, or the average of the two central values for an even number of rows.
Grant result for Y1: 36.2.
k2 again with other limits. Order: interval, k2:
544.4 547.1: 36.0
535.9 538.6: 37.0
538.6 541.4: 35.1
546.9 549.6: 35.3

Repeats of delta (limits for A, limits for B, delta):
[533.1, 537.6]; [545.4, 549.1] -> 4.2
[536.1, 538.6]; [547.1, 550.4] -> -0.3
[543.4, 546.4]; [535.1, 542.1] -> -0.3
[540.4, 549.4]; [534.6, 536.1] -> 1.6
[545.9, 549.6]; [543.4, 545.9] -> 0.0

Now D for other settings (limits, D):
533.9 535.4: 36.0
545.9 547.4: 35.8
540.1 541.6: 35.6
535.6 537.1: 36.3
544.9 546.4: 36.0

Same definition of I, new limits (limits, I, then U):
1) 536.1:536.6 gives 16.2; 36.2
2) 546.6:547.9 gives 14.8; 34.8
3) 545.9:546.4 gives 15.5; 35.5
